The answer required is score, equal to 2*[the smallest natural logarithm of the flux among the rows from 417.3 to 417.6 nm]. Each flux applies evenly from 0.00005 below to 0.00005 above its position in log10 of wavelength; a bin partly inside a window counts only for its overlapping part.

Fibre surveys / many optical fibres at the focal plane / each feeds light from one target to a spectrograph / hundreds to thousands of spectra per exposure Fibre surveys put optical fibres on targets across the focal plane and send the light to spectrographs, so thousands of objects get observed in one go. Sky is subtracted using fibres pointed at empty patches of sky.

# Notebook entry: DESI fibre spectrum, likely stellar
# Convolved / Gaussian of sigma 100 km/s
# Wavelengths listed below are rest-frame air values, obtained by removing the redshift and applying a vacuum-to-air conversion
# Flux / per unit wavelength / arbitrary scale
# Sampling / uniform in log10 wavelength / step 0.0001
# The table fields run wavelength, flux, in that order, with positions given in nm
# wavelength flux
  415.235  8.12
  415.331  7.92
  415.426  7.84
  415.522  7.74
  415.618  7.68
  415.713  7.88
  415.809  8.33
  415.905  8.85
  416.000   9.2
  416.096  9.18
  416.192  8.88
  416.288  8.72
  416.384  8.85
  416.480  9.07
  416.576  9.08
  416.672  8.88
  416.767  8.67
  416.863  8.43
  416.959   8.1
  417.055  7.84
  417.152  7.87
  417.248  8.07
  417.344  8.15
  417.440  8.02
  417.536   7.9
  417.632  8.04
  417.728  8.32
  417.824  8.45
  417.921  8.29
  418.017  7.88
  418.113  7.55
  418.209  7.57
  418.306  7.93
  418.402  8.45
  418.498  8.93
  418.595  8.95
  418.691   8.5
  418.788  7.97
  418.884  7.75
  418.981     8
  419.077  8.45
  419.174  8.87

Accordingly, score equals 4.13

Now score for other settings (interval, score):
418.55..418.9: 4.10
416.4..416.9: 4.26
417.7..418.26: 4.04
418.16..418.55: 4.05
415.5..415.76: 4.08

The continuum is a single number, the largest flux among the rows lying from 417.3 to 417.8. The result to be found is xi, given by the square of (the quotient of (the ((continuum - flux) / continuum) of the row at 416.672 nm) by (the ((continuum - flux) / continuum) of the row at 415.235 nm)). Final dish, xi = 8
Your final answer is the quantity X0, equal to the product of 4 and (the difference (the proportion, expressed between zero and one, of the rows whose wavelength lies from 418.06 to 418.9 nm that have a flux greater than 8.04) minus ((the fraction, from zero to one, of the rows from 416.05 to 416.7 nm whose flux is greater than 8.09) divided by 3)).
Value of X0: 0.4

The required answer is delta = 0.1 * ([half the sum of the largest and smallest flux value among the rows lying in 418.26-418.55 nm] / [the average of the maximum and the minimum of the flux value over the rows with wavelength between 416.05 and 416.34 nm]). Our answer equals 0.094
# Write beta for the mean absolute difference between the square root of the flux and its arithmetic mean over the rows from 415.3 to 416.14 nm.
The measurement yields 0.092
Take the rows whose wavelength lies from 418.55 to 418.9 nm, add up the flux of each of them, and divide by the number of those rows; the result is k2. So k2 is 8.3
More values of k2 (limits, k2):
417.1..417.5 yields 8.0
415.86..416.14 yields 9.1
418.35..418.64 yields 8.8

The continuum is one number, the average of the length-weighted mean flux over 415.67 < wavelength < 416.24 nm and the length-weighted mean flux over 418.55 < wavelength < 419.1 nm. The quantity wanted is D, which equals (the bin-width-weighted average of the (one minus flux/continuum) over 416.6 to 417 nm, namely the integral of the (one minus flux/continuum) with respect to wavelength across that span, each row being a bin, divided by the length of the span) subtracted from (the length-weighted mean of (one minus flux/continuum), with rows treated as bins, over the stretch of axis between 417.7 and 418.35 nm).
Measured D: 0.07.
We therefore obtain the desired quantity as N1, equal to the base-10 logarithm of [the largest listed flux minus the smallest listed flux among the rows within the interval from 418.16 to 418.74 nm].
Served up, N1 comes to 0.1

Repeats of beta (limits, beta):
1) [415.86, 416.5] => 0.027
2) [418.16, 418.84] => 0.075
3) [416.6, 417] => 0.044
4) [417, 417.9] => 0.027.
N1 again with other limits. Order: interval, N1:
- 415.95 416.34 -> -0.3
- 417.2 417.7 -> -0.6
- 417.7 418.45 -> 0.0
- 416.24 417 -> 0.0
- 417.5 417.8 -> -0.4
